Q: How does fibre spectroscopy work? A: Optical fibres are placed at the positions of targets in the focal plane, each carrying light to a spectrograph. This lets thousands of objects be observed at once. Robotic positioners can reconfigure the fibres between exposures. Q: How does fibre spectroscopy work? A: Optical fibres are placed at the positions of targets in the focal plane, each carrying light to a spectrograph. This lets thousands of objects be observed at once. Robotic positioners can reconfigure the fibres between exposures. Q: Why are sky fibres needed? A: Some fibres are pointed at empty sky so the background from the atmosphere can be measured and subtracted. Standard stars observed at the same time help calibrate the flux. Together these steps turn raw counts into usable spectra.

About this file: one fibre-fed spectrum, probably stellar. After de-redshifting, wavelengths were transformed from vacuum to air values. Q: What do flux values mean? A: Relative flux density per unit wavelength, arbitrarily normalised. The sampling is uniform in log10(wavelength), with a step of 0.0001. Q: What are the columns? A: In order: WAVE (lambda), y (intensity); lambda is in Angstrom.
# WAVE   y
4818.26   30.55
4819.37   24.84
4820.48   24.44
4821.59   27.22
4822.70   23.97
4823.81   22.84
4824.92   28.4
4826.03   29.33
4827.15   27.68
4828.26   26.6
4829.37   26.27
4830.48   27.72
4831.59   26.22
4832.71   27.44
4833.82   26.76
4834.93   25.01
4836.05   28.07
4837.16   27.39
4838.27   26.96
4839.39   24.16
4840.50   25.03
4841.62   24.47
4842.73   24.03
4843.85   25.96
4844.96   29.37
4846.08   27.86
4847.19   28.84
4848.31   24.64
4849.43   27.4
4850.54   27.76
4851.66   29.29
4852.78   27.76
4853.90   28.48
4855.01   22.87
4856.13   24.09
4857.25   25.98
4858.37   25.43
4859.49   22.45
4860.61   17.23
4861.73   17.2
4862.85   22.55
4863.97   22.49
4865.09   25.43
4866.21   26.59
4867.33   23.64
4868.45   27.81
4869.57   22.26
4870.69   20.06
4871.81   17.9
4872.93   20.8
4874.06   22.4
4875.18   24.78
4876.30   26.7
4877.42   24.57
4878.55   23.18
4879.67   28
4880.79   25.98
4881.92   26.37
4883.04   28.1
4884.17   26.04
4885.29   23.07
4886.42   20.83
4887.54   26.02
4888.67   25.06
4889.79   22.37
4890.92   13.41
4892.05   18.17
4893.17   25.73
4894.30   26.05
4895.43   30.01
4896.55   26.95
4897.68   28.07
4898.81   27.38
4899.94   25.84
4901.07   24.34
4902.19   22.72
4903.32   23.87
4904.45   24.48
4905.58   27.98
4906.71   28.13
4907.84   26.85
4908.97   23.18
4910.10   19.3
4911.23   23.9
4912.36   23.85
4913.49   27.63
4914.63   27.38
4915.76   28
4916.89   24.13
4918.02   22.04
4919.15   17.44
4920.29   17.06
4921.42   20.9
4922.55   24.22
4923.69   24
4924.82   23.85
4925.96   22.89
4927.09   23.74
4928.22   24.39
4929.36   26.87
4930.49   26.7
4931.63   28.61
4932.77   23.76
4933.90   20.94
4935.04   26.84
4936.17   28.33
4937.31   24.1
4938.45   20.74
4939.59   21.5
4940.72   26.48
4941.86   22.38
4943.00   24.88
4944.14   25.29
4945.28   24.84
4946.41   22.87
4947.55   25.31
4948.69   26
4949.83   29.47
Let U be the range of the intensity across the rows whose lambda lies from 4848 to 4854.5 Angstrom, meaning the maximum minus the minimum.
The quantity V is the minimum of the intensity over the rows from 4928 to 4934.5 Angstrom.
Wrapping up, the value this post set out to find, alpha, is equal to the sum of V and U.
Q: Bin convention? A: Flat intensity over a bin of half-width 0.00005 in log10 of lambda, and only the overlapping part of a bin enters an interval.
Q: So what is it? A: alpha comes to 25.6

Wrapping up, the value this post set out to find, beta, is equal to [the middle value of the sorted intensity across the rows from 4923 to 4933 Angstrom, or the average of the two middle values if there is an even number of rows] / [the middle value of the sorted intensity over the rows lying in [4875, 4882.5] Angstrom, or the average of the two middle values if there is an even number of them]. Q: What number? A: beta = 0.92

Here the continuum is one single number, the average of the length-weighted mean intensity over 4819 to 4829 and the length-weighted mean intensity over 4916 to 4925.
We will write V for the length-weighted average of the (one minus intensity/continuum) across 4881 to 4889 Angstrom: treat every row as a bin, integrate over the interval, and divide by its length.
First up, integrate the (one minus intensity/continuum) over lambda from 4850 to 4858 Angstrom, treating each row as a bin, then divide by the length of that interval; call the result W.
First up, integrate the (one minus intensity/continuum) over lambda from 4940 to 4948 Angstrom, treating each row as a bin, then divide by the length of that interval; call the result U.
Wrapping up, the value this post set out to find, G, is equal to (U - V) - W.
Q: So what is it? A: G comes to 0.13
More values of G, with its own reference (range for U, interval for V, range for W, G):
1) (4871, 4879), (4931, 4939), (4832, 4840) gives 0.19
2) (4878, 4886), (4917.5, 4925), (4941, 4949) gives -0.17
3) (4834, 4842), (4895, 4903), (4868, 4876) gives -0.05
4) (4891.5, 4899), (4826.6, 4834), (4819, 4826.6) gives 0.12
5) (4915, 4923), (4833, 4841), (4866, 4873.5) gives 0.11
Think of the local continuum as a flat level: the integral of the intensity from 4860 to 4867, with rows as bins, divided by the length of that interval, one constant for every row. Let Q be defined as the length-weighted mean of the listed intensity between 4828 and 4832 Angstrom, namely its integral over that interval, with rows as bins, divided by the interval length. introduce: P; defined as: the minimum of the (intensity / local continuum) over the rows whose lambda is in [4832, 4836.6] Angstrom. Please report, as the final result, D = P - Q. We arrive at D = -25.6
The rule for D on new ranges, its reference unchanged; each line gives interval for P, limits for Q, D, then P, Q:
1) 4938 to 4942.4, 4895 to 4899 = -27.2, 0.94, 28.1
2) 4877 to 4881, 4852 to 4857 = -24.9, 1.05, 26.0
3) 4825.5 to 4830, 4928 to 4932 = -25.5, 1.20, 26.7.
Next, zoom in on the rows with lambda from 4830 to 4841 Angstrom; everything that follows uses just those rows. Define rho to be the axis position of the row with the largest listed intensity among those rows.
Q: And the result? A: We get 4836.05 Angstrom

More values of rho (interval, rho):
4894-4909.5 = 4895.43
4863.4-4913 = 4895.43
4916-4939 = 4931.63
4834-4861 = 4844.96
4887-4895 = 4894.30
